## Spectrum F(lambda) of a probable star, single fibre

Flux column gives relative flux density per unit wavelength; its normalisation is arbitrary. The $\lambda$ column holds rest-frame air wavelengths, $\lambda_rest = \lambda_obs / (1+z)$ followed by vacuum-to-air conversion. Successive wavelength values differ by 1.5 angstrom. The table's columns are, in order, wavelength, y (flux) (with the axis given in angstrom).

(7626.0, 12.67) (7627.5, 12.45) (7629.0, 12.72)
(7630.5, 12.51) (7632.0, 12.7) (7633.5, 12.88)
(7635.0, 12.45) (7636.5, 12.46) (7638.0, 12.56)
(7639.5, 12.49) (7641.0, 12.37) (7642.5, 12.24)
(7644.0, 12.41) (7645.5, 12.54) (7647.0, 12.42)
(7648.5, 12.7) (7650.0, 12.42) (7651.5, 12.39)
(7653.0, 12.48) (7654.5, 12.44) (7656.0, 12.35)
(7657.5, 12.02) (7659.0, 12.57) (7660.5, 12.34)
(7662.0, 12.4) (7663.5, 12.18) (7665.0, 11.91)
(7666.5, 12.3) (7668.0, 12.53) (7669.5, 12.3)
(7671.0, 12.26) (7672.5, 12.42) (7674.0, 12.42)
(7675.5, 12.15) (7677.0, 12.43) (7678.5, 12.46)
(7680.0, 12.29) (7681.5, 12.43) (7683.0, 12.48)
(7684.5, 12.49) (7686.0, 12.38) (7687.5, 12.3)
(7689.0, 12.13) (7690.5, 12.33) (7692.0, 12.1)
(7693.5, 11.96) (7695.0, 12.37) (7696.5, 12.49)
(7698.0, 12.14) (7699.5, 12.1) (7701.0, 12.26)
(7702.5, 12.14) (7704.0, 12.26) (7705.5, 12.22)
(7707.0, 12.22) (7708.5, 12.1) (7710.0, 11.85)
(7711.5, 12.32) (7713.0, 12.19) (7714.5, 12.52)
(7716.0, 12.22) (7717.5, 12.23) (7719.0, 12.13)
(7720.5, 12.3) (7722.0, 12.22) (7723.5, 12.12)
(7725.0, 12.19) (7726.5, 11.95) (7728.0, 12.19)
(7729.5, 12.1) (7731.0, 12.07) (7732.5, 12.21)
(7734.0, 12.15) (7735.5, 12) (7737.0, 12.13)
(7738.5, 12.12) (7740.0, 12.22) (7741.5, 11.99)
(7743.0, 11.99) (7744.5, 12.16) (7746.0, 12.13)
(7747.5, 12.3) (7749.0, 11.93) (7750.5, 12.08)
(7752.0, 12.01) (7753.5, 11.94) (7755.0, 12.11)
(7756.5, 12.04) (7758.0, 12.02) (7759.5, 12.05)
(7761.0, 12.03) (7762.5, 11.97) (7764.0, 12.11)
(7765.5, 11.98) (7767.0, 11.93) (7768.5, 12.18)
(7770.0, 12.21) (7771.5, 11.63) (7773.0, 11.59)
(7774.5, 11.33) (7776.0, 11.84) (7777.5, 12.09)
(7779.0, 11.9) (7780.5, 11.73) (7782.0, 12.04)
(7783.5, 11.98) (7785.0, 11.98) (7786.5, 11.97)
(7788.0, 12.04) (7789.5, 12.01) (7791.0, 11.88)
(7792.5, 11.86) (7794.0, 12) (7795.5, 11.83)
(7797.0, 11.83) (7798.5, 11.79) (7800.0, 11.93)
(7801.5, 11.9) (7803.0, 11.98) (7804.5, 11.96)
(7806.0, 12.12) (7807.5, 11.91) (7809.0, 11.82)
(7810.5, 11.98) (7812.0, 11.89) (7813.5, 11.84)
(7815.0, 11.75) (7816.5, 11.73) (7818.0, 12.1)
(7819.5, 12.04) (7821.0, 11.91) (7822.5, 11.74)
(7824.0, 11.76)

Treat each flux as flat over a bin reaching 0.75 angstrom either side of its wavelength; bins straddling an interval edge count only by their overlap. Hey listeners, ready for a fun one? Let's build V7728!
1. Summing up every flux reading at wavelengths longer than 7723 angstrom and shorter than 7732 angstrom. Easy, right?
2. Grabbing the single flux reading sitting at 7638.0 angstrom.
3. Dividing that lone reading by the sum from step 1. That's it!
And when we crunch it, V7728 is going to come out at 0.173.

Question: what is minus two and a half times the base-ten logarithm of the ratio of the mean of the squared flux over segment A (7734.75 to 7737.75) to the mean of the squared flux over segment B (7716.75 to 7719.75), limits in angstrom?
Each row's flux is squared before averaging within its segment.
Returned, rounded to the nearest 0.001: 0.021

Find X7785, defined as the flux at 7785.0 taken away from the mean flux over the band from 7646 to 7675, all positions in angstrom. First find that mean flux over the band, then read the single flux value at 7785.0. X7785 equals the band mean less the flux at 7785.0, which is 0.38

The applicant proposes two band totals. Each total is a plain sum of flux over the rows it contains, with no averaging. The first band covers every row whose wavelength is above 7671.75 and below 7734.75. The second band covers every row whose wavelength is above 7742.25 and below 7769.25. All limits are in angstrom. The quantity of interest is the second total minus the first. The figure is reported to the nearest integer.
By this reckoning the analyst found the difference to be -297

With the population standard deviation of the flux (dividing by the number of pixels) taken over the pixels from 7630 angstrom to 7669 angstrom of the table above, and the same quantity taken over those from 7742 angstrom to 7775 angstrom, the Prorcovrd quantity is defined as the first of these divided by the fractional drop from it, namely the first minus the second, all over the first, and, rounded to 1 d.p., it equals -2.1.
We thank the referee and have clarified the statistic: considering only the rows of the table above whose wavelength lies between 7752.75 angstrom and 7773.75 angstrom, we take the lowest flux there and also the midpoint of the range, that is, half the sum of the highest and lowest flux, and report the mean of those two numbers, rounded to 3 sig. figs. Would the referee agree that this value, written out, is 11.7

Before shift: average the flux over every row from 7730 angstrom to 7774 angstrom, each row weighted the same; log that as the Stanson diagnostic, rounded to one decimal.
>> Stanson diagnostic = 12.0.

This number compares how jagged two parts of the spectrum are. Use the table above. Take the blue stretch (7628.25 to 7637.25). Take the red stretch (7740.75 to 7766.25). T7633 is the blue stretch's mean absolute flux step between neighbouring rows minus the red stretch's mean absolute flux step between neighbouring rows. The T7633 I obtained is 0.10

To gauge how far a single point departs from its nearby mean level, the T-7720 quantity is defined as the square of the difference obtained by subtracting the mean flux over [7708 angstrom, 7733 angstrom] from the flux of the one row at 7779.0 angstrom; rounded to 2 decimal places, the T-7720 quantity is 0.07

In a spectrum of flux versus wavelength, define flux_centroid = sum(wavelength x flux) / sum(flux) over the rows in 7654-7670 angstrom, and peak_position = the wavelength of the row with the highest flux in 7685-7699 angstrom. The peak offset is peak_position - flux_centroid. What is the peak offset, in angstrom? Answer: 34.5 angstrom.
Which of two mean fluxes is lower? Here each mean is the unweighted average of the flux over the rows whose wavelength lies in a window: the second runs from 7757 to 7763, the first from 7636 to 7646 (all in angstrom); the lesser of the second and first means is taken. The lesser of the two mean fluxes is 12.0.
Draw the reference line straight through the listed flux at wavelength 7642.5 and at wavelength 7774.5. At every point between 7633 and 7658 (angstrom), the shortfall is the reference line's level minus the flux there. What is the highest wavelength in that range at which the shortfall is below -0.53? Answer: 7633.5 angstrom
